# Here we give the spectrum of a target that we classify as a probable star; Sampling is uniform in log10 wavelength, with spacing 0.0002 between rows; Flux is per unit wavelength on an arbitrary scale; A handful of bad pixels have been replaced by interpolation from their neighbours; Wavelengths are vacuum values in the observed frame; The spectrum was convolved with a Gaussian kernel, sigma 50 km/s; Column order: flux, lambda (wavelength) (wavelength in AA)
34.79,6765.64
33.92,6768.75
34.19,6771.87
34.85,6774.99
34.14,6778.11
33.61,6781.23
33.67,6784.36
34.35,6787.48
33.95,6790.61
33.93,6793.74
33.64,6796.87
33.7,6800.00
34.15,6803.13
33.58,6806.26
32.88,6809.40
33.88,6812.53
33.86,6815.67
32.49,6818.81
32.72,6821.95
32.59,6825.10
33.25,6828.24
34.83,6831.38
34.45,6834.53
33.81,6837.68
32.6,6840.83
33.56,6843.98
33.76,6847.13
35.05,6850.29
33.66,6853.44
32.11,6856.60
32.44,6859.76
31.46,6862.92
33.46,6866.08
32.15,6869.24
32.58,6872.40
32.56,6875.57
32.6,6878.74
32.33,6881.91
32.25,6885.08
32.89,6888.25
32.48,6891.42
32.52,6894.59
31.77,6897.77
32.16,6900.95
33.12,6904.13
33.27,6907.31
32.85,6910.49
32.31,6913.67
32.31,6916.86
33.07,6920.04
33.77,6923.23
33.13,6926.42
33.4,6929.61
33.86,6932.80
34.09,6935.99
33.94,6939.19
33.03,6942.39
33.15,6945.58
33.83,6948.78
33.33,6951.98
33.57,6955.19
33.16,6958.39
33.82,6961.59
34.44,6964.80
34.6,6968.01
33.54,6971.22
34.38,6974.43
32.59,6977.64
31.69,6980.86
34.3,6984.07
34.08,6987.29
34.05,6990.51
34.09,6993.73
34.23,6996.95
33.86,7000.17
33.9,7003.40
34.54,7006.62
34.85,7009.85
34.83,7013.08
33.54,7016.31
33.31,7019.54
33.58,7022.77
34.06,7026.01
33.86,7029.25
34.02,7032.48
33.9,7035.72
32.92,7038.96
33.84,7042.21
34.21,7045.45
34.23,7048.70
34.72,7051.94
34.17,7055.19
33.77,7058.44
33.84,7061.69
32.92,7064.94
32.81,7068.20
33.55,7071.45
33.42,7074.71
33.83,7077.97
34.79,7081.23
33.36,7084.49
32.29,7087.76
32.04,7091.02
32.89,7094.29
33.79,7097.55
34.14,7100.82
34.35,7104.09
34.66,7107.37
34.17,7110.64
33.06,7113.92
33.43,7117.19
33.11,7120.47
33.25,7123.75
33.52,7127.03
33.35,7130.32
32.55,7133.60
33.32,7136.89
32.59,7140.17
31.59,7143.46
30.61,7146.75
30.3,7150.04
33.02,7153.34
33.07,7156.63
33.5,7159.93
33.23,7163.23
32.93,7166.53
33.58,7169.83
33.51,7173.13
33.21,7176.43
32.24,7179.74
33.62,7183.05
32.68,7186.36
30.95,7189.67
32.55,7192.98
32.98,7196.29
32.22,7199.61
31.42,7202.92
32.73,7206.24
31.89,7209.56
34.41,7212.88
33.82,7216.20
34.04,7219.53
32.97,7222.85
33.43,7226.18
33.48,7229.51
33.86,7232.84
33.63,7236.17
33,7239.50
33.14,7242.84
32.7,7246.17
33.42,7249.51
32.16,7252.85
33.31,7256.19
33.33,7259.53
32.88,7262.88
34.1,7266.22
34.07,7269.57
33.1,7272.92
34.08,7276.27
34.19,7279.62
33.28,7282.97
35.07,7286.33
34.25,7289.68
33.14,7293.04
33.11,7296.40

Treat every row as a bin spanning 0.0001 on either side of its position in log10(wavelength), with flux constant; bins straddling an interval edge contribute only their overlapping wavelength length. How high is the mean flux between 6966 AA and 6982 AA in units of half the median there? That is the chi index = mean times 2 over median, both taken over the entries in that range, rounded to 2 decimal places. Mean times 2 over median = 1.99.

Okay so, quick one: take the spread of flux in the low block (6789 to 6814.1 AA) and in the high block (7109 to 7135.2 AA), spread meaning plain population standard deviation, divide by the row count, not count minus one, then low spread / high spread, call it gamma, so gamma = 0.84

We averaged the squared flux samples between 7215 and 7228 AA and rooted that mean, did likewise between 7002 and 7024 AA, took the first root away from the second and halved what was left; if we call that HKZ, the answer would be 0.26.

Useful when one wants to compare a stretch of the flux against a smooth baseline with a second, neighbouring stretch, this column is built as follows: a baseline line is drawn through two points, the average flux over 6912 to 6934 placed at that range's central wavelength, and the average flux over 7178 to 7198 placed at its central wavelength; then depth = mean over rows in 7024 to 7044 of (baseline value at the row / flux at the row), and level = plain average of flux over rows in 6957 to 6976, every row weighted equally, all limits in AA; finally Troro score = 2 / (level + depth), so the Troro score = 0.0572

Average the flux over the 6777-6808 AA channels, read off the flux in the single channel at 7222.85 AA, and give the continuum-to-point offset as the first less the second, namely 0.9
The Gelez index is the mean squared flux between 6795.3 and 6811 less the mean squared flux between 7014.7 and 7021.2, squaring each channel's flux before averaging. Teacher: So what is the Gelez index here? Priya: 11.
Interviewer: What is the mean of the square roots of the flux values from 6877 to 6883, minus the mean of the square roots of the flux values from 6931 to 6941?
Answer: -0.13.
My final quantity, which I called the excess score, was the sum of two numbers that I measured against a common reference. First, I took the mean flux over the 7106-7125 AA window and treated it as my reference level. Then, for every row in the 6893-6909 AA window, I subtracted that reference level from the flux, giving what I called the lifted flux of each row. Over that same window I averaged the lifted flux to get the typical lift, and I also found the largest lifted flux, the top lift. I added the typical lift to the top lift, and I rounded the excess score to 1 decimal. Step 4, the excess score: -1.4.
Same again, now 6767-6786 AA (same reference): 1.7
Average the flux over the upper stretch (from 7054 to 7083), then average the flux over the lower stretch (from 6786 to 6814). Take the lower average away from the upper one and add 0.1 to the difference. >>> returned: -0.01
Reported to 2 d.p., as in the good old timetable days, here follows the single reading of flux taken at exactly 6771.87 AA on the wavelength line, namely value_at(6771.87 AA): 34.19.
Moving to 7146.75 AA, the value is 30.61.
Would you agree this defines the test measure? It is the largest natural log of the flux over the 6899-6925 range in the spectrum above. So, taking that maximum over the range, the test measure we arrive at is 3.52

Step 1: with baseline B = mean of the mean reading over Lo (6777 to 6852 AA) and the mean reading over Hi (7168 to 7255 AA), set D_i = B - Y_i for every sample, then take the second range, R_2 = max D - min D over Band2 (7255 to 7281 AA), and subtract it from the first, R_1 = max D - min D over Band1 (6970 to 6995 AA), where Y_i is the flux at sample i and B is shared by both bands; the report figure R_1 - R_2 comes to 1.4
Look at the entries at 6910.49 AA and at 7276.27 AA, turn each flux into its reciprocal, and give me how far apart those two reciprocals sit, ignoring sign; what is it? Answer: 0.0011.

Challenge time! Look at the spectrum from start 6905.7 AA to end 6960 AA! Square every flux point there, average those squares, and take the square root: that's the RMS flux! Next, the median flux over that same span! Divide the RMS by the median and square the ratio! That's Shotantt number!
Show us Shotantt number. 1.00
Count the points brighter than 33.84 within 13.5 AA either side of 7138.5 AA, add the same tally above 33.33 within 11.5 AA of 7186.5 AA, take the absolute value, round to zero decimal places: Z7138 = 1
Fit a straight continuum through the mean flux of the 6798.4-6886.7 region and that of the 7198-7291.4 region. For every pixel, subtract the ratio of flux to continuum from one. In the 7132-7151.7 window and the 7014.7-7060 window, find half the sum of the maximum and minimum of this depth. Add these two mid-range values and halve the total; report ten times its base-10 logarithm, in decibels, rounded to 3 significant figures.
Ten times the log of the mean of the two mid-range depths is -18.5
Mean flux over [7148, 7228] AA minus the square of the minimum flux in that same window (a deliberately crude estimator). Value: -885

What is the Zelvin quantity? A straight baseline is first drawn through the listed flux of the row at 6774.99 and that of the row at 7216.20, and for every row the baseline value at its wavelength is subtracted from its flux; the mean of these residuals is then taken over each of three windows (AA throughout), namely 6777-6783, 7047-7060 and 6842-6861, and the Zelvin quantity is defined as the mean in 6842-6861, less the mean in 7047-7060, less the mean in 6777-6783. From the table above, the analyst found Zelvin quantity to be -0.3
